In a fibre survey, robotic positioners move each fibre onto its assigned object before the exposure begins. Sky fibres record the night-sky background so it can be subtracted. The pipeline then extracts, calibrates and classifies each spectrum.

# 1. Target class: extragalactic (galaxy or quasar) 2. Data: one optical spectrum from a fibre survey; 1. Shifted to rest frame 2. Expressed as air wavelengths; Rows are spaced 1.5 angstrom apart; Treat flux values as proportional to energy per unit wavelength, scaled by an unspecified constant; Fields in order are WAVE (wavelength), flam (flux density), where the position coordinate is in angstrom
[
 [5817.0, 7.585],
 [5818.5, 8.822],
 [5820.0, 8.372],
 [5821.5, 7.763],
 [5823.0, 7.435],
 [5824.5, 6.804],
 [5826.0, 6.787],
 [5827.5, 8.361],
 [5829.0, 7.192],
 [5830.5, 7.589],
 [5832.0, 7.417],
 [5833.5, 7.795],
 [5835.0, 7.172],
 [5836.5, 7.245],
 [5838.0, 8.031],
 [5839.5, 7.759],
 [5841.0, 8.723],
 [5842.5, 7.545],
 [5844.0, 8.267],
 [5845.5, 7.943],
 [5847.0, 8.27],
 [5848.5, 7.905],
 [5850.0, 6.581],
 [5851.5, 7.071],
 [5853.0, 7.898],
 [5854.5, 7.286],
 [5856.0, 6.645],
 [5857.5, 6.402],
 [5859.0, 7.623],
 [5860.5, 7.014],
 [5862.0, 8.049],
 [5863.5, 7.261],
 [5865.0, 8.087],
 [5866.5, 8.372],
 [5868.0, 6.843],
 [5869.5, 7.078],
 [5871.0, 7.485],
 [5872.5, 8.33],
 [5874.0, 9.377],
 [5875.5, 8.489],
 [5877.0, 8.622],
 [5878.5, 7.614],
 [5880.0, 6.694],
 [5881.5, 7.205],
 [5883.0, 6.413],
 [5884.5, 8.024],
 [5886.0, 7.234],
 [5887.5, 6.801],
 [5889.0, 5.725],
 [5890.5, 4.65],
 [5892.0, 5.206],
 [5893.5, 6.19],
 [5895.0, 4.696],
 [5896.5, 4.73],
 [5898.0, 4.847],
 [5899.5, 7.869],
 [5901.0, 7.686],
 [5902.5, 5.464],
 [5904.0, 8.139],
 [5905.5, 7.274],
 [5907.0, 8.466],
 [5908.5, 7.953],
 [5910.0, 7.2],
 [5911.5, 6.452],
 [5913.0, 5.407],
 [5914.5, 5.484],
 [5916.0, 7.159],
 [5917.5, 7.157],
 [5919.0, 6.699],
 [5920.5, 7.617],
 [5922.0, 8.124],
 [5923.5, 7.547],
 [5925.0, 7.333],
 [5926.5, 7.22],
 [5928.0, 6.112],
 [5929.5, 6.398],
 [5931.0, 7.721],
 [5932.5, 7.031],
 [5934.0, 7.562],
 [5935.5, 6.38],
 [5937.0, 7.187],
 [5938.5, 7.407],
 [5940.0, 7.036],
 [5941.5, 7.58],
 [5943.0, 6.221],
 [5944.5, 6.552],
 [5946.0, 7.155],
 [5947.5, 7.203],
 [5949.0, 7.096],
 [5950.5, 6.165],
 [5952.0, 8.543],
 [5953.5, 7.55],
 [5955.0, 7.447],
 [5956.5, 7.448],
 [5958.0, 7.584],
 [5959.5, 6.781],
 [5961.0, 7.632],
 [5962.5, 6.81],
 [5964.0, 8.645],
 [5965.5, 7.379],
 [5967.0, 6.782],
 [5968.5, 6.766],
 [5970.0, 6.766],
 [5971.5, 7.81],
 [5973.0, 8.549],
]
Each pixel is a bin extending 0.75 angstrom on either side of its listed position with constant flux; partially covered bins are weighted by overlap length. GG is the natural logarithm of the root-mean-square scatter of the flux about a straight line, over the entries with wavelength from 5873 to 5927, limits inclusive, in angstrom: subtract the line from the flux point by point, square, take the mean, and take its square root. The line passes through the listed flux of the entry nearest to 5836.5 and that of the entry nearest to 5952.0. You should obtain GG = 0.49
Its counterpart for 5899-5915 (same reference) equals 0.41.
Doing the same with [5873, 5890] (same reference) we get 0.10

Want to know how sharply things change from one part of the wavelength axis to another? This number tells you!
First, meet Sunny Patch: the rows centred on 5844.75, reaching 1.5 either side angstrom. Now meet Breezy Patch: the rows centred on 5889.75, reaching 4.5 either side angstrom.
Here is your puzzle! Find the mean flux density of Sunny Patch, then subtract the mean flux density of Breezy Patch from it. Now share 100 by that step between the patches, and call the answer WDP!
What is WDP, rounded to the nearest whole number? 47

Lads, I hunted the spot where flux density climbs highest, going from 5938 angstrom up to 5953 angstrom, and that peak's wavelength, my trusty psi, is 5952.0 angstrom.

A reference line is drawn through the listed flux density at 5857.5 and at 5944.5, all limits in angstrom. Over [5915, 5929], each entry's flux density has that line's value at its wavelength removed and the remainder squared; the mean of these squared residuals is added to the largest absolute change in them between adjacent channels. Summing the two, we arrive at 2.3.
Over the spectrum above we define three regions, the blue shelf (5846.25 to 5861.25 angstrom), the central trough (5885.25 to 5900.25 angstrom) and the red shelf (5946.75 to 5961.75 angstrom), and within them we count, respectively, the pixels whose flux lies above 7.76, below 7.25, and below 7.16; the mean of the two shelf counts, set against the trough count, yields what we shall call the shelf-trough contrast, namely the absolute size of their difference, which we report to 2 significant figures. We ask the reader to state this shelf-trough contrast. 6.0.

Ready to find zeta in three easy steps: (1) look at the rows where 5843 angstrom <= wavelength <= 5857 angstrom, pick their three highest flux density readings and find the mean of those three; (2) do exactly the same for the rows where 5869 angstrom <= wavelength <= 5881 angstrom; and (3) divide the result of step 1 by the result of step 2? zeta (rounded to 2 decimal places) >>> 0.92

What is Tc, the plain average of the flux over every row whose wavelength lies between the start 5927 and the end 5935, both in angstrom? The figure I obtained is 7.0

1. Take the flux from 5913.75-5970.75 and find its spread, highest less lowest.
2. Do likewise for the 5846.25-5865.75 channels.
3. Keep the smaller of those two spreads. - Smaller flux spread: 1.9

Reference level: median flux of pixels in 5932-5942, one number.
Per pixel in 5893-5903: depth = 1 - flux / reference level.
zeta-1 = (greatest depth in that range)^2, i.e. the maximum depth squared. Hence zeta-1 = 0.12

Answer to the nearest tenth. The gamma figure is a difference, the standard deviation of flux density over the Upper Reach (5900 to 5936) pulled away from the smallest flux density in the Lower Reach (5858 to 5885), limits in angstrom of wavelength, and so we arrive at 5.6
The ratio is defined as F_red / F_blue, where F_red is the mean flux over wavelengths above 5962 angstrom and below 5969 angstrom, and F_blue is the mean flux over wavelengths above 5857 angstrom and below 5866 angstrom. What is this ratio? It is 0.98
